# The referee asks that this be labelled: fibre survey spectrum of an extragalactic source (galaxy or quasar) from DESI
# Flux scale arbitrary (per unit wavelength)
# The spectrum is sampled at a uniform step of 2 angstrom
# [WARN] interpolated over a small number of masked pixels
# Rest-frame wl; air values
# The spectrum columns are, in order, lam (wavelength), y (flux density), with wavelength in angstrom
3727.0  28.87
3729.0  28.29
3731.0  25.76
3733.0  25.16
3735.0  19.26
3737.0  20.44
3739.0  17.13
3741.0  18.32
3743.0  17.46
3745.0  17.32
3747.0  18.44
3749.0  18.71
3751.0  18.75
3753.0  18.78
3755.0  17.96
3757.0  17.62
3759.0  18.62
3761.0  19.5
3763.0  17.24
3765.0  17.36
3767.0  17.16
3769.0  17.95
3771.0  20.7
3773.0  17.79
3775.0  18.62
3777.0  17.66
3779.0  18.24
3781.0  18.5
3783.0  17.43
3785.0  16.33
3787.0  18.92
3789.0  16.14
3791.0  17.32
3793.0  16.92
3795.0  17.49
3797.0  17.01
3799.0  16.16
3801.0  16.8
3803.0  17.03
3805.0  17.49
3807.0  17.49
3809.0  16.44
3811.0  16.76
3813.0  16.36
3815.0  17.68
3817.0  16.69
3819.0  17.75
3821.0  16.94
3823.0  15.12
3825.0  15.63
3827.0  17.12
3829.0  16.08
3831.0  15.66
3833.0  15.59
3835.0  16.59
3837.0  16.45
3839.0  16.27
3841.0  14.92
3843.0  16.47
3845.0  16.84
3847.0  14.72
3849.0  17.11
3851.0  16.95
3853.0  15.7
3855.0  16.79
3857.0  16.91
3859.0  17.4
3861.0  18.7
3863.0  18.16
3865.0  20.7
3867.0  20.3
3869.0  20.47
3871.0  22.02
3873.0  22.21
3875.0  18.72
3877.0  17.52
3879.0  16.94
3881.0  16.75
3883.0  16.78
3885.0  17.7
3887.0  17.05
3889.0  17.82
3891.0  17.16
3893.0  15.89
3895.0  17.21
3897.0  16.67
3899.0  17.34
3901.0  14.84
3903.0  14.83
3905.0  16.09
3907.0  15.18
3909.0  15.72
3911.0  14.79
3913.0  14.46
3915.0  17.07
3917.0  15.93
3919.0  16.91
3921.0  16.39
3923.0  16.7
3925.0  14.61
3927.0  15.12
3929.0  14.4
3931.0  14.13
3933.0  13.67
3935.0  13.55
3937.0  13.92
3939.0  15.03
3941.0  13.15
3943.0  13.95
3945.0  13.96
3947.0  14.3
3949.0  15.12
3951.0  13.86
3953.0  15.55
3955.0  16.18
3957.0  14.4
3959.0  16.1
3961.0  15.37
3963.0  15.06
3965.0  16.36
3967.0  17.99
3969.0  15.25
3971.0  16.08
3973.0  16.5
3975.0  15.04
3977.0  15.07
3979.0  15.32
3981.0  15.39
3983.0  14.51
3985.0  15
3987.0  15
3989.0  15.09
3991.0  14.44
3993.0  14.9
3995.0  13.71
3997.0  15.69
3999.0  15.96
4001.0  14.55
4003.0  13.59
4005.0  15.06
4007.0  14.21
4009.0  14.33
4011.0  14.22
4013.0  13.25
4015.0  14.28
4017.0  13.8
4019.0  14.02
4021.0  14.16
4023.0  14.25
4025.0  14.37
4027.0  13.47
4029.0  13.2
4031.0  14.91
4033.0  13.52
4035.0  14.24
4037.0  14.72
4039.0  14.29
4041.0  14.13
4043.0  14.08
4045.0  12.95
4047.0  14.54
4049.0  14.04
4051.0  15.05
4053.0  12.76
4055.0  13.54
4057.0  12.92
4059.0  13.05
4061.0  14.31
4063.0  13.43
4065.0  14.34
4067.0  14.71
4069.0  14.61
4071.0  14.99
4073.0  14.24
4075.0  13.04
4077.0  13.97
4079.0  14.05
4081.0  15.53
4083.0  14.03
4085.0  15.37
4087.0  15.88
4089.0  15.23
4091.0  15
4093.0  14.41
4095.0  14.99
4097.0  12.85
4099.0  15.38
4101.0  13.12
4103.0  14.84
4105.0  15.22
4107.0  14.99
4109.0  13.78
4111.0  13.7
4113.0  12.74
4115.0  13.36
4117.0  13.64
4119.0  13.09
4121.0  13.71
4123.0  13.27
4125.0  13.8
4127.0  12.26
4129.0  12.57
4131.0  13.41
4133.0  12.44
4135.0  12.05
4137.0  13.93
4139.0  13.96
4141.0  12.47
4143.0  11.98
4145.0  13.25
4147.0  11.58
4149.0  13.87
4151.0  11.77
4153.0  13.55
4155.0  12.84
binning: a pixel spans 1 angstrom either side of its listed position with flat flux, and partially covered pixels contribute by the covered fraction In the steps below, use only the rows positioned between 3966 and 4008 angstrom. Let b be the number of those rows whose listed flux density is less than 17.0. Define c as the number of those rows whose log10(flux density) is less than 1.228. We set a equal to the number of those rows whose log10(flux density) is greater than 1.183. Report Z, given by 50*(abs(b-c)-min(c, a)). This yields -400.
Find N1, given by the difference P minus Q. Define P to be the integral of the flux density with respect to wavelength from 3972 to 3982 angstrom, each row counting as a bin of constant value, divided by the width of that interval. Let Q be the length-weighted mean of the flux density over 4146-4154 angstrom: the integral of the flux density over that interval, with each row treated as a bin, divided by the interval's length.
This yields 2.8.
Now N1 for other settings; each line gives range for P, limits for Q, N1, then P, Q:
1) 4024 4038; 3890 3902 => -2.5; 14.1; 17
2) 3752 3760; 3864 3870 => -2.2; 18.2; 20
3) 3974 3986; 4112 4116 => 2.0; 15.1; 13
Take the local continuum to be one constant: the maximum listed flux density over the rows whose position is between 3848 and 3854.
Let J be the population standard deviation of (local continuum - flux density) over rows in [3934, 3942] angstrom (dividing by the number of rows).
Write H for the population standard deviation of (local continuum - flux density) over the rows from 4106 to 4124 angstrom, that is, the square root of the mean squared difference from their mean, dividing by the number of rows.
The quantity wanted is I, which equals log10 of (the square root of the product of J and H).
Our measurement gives -0.19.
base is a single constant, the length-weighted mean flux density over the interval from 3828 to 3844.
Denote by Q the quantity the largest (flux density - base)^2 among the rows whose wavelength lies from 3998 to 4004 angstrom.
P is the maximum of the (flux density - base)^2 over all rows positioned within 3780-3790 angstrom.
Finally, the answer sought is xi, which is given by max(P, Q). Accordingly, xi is 9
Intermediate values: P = 9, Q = 5.8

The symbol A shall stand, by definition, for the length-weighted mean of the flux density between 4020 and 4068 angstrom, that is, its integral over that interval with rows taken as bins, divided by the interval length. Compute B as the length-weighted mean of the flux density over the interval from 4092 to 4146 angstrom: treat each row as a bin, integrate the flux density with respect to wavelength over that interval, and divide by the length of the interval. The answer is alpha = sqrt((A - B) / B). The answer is 0.18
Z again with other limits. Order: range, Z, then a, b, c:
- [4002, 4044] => 0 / 0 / 21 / 21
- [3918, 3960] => -250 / 6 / 21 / 20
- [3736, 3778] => 0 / 21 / 0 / 0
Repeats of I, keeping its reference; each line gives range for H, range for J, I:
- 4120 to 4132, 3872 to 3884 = 0.02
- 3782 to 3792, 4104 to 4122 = -0.06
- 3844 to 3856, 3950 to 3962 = -0.07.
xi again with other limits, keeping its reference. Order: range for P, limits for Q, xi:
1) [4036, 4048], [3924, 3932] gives 9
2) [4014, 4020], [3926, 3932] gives 5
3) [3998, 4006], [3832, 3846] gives 6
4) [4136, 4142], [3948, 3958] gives 12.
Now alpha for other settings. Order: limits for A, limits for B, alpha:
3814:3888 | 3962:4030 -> 0.41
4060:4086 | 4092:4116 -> 0.13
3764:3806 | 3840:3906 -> 0.09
